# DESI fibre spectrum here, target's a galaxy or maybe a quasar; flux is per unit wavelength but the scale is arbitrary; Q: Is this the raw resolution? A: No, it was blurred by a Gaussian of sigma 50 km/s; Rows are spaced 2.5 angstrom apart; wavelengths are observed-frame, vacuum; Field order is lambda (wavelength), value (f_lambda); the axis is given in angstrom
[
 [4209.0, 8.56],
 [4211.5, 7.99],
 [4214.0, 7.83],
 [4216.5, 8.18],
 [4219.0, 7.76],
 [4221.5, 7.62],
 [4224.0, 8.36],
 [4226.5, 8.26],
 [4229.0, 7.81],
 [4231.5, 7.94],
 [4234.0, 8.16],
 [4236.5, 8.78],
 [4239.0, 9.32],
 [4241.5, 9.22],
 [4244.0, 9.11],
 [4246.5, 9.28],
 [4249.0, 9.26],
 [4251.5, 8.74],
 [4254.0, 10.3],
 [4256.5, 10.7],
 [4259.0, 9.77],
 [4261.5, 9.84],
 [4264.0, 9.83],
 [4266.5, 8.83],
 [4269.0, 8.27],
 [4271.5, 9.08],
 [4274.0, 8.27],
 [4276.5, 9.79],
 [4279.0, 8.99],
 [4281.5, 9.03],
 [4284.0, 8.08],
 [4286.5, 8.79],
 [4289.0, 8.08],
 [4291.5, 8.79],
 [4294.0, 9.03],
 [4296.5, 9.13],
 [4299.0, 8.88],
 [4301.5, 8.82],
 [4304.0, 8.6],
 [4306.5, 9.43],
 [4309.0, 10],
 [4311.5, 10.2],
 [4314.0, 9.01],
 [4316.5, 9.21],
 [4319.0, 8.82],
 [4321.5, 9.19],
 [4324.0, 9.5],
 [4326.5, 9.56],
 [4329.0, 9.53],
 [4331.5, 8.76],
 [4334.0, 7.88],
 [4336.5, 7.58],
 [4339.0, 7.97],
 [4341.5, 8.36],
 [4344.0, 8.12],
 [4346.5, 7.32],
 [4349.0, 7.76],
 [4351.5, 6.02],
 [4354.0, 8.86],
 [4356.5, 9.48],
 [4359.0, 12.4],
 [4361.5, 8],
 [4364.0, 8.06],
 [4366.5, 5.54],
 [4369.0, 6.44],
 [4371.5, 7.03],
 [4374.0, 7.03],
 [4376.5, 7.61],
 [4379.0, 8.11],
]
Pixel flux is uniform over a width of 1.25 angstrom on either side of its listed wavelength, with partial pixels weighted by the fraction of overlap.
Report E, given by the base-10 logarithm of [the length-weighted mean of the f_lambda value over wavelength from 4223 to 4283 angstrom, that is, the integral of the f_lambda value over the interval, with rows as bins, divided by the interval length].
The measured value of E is 0.956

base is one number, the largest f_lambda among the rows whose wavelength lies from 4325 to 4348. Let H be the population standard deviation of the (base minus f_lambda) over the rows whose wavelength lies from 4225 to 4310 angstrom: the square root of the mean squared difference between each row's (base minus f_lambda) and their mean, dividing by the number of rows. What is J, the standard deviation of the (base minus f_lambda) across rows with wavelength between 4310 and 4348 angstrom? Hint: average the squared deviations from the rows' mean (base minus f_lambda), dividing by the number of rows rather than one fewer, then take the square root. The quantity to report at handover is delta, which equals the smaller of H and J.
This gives 0.68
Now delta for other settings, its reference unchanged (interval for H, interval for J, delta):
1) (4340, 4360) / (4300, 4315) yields 0.59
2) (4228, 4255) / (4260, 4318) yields 0.58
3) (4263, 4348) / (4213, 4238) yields 0.33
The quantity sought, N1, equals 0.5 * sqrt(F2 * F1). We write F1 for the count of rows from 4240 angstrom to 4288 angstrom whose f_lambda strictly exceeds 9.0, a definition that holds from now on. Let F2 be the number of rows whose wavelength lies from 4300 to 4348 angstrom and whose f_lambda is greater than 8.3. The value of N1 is 6.5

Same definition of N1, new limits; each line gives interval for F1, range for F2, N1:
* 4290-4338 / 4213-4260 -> 5.5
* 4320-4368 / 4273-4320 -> 4.9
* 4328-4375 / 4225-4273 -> 3.2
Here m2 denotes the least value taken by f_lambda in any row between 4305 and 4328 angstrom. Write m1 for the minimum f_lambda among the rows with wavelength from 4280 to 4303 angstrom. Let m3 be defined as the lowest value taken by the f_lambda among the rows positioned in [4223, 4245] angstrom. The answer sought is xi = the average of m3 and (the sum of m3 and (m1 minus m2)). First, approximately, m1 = 8.08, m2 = 8.82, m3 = 7.81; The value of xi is 7.4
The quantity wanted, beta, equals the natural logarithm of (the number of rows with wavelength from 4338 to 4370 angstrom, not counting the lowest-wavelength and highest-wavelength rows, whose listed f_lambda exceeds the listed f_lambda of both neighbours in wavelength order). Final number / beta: 1.39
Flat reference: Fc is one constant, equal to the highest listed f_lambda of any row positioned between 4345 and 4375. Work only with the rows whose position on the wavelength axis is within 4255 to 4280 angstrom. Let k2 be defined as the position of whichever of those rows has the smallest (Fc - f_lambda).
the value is 4256.5 angstrom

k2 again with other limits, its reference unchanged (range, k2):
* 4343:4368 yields 4359.0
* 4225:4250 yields 4239.0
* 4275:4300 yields 4276.5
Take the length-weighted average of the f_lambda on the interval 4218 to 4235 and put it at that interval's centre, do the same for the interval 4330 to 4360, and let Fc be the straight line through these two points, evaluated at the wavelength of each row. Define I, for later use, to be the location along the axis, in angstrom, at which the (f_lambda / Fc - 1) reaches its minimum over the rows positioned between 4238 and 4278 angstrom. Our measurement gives 4274.0 angstrom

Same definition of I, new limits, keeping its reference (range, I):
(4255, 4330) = 4289.0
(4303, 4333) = 4304.0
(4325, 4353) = 4351.5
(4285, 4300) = 4289.0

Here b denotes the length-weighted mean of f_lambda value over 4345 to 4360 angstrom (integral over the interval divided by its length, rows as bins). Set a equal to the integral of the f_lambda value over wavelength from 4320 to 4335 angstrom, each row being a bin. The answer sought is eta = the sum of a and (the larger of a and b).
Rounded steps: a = 136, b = 8.6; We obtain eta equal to 273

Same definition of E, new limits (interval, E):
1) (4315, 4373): 0.920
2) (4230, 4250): 0.948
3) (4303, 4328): 0.971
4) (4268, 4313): 0.952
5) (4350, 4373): 0.901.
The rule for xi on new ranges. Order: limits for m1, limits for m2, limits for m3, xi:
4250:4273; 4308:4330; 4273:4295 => 7.8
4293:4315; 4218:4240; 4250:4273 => 8.8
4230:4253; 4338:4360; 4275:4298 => 9.0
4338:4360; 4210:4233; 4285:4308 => 7.3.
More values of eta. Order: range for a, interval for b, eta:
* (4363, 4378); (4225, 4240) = 209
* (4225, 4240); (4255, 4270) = 251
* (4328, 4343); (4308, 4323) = 250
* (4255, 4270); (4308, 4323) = 287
